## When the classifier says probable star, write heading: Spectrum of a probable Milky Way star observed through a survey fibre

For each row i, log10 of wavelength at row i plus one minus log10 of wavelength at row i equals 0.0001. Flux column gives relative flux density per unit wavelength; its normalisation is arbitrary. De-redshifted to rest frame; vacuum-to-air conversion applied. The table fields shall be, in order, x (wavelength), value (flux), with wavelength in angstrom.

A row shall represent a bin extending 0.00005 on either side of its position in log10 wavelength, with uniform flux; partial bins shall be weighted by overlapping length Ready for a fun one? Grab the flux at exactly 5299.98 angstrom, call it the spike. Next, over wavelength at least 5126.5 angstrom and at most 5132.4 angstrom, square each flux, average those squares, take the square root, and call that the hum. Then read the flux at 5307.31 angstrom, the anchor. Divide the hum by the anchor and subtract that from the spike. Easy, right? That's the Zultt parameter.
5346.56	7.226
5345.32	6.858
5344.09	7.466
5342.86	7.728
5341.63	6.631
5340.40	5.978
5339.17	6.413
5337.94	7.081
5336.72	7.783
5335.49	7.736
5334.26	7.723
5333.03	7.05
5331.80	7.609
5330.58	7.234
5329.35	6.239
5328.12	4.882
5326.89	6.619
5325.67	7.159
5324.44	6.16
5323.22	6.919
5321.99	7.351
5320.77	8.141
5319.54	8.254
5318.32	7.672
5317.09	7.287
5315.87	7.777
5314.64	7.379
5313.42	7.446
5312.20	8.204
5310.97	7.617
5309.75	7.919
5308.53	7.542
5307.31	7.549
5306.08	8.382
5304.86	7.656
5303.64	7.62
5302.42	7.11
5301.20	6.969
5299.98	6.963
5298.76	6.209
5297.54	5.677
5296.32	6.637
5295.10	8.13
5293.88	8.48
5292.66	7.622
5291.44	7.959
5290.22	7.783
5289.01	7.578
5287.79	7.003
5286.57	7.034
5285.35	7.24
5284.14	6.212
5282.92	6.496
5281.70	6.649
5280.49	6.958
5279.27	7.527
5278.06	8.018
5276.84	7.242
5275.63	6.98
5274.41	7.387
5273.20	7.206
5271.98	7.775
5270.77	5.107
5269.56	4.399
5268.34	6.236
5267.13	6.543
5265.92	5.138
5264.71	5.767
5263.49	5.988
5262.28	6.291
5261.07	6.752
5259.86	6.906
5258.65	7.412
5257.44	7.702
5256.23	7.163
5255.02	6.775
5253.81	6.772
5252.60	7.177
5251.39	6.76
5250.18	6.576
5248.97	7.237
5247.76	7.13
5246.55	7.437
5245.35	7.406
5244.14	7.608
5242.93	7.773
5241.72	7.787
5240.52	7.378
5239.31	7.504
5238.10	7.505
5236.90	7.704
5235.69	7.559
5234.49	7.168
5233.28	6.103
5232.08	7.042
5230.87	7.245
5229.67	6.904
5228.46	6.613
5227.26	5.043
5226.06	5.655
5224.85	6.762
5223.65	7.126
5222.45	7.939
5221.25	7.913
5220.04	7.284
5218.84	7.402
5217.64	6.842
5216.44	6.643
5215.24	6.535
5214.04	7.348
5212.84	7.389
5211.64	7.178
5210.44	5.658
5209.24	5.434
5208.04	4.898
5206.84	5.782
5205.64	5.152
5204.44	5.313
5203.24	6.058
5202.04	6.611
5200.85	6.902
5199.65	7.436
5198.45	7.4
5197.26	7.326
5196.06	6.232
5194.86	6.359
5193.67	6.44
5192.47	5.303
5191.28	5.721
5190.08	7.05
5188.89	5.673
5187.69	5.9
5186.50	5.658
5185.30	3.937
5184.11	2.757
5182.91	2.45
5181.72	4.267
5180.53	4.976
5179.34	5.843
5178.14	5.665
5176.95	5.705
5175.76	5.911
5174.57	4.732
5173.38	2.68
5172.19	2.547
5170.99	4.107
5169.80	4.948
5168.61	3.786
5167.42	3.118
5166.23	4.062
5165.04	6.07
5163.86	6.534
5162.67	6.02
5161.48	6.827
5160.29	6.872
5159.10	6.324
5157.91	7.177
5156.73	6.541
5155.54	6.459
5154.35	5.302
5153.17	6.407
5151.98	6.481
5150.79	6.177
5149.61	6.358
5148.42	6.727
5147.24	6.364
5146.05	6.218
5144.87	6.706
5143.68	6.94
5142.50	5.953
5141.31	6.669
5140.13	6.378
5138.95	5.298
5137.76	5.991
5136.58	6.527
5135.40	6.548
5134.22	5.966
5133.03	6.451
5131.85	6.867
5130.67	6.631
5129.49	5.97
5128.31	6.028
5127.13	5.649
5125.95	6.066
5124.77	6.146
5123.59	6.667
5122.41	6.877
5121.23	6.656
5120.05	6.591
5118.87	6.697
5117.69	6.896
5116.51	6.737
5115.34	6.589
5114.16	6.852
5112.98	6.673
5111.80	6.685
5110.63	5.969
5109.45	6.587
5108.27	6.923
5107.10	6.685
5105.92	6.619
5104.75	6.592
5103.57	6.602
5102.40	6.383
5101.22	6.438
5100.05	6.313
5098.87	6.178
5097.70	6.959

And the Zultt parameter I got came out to 6.14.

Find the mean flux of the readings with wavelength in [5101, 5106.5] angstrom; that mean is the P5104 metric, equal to 6.53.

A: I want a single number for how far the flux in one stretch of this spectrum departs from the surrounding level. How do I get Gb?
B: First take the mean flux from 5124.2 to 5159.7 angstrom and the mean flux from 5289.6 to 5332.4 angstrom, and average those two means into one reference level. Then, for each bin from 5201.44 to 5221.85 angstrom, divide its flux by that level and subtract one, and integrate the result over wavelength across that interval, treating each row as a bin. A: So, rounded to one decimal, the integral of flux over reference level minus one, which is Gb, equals -1.1 angstrom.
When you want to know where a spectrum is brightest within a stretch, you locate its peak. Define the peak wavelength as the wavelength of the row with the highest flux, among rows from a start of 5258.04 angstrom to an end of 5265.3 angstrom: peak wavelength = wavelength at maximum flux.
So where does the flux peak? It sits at 5258.65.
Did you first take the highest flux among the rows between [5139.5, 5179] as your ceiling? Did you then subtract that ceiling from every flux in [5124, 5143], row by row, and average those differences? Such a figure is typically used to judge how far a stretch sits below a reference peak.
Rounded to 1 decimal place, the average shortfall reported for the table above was -1.0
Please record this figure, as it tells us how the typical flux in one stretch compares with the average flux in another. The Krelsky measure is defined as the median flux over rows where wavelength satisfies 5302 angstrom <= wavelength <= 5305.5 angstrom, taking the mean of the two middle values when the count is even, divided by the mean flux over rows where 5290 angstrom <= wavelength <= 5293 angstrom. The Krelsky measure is 0.98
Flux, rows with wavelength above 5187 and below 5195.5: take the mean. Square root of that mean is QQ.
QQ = 2.46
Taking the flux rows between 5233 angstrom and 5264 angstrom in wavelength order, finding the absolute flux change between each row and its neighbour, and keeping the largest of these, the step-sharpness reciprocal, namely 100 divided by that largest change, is 94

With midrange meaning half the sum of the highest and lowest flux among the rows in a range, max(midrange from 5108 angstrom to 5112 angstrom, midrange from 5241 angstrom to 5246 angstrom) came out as 7.6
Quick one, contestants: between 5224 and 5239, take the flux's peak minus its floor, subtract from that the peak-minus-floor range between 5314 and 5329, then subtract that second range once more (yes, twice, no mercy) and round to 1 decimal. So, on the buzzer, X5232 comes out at -4.1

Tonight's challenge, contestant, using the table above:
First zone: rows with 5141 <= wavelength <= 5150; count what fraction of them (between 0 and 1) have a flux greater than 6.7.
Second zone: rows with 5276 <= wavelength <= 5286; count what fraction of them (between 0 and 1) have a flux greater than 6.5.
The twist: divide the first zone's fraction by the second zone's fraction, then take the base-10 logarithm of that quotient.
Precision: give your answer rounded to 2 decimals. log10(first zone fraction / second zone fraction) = -0.30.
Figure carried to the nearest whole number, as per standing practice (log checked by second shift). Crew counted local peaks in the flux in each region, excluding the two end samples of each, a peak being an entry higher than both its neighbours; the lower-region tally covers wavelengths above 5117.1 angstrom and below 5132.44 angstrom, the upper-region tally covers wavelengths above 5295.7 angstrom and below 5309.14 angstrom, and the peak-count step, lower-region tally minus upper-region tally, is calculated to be 1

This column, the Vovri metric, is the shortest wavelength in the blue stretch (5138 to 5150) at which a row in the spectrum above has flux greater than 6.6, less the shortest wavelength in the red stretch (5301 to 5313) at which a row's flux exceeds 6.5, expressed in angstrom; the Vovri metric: -159.9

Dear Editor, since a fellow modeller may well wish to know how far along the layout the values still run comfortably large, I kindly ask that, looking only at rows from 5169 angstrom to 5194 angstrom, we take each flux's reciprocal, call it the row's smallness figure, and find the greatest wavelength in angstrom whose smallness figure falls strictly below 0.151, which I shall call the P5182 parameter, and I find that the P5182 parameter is 5190.08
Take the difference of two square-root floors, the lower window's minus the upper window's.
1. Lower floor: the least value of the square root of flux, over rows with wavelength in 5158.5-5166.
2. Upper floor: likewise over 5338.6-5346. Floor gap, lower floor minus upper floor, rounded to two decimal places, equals 0.01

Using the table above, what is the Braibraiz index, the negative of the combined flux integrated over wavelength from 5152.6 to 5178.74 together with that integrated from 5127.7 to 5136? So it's -193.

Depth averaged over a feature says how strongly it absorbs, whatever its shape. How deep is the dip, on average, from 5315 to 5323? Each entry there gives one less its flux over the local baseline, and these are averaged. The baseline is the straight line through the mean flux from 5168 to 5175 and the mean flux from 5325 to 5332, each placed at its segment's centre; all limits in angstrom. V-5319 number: -0.20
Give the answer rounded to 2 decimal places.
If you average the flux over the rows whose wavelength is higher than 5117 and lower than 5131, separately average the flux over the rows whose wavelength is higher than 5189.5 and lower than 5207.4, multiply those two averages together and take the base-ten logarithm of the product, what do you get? 1.61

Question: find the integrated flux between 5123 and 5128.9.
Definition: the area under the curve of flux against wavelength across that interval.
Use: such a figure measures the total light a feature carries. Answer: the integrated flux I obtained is 36.1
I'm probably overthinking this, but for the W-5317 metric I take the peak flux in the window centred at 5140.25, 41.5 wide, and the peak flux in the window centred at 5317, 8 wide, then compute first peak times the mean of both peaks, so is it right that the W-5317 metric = 55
